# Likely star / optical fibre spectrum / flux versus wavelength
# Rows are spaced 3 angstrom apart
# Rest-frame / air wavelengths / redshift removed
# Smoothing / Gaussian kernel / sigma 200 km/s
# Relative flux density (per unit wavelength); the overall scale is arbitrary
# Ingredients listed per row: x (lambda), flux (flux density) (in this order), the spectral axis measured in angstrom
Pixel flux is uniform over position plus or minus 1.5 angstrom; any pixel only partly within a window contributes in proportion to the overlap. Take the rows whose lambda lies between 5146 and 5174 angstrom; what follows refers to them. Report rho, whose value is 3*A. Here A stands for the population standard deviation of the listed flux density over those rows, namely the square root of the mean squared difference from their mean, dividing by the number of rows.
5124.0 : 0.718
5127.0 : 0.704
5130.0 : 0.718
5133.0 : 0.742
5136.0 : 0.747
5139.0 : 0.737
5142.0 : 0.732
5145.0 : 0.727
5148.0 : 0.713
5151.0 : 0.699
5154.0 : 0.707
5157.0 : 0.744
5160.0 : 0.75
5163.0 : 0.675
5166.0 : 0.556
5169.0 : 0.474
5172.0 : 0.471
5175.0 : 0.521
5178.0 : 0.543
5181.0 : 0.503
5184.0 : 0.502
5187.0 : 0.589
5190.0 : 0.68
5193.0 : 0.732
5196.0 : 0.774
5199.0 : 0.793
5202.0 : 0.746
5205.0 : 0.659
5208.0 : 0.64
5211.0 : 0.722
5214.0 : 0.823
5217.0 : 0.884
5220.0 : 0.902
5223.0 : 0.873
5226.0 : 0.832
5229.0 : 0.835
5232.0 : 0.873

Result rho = 0.32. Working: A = 0.106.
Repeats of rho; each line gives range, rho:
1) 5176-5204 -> 0.33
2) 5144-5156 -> 0.03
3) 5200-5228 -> 0.28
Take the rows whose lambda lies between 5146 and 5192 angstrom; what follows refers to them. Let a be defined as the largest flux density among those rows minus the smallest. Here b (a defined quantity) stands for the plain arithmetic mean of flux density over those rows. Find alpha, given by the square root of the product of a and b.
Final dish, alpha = 0.41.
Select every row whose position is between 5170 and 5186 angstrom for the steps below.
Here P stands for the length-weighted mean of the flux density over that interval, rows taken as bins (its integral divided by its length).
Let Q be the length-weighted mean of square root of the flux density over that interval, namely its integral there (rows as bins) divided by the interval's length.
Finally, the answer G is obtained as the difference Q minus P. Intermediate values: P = 0.509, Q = 0.714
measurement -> 0.204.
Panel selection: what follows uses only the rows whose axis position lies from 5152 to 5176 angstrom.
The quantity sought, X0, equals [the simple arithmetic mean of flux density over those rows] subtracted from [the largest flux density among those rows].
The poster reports 0.14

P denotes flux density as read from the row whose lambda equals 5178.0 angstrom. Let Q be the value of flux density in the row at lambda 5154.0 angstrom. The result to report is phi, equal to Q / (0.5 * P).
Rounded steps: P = 0.543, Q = 0.707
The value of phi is 2.6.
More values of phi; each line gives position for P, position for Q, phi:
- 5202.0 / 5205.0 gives 1.8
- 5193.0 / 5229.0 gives 2.3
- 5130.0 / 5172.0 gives 1.3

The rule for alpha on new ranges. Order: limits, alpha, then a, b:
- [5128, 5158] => 0.19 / 0.05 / 0.727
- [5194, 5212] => 0.33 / 0.15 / 0.722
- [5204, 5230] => 0.46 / 0.26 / 0.797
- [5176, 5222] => 0.53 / 0.40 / 0.699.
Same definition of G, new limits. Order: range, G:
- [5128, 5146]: 0.123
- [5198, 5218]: 0.116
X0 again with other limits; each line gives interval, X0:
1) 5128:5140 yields 0.01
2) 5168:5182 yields 0.04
